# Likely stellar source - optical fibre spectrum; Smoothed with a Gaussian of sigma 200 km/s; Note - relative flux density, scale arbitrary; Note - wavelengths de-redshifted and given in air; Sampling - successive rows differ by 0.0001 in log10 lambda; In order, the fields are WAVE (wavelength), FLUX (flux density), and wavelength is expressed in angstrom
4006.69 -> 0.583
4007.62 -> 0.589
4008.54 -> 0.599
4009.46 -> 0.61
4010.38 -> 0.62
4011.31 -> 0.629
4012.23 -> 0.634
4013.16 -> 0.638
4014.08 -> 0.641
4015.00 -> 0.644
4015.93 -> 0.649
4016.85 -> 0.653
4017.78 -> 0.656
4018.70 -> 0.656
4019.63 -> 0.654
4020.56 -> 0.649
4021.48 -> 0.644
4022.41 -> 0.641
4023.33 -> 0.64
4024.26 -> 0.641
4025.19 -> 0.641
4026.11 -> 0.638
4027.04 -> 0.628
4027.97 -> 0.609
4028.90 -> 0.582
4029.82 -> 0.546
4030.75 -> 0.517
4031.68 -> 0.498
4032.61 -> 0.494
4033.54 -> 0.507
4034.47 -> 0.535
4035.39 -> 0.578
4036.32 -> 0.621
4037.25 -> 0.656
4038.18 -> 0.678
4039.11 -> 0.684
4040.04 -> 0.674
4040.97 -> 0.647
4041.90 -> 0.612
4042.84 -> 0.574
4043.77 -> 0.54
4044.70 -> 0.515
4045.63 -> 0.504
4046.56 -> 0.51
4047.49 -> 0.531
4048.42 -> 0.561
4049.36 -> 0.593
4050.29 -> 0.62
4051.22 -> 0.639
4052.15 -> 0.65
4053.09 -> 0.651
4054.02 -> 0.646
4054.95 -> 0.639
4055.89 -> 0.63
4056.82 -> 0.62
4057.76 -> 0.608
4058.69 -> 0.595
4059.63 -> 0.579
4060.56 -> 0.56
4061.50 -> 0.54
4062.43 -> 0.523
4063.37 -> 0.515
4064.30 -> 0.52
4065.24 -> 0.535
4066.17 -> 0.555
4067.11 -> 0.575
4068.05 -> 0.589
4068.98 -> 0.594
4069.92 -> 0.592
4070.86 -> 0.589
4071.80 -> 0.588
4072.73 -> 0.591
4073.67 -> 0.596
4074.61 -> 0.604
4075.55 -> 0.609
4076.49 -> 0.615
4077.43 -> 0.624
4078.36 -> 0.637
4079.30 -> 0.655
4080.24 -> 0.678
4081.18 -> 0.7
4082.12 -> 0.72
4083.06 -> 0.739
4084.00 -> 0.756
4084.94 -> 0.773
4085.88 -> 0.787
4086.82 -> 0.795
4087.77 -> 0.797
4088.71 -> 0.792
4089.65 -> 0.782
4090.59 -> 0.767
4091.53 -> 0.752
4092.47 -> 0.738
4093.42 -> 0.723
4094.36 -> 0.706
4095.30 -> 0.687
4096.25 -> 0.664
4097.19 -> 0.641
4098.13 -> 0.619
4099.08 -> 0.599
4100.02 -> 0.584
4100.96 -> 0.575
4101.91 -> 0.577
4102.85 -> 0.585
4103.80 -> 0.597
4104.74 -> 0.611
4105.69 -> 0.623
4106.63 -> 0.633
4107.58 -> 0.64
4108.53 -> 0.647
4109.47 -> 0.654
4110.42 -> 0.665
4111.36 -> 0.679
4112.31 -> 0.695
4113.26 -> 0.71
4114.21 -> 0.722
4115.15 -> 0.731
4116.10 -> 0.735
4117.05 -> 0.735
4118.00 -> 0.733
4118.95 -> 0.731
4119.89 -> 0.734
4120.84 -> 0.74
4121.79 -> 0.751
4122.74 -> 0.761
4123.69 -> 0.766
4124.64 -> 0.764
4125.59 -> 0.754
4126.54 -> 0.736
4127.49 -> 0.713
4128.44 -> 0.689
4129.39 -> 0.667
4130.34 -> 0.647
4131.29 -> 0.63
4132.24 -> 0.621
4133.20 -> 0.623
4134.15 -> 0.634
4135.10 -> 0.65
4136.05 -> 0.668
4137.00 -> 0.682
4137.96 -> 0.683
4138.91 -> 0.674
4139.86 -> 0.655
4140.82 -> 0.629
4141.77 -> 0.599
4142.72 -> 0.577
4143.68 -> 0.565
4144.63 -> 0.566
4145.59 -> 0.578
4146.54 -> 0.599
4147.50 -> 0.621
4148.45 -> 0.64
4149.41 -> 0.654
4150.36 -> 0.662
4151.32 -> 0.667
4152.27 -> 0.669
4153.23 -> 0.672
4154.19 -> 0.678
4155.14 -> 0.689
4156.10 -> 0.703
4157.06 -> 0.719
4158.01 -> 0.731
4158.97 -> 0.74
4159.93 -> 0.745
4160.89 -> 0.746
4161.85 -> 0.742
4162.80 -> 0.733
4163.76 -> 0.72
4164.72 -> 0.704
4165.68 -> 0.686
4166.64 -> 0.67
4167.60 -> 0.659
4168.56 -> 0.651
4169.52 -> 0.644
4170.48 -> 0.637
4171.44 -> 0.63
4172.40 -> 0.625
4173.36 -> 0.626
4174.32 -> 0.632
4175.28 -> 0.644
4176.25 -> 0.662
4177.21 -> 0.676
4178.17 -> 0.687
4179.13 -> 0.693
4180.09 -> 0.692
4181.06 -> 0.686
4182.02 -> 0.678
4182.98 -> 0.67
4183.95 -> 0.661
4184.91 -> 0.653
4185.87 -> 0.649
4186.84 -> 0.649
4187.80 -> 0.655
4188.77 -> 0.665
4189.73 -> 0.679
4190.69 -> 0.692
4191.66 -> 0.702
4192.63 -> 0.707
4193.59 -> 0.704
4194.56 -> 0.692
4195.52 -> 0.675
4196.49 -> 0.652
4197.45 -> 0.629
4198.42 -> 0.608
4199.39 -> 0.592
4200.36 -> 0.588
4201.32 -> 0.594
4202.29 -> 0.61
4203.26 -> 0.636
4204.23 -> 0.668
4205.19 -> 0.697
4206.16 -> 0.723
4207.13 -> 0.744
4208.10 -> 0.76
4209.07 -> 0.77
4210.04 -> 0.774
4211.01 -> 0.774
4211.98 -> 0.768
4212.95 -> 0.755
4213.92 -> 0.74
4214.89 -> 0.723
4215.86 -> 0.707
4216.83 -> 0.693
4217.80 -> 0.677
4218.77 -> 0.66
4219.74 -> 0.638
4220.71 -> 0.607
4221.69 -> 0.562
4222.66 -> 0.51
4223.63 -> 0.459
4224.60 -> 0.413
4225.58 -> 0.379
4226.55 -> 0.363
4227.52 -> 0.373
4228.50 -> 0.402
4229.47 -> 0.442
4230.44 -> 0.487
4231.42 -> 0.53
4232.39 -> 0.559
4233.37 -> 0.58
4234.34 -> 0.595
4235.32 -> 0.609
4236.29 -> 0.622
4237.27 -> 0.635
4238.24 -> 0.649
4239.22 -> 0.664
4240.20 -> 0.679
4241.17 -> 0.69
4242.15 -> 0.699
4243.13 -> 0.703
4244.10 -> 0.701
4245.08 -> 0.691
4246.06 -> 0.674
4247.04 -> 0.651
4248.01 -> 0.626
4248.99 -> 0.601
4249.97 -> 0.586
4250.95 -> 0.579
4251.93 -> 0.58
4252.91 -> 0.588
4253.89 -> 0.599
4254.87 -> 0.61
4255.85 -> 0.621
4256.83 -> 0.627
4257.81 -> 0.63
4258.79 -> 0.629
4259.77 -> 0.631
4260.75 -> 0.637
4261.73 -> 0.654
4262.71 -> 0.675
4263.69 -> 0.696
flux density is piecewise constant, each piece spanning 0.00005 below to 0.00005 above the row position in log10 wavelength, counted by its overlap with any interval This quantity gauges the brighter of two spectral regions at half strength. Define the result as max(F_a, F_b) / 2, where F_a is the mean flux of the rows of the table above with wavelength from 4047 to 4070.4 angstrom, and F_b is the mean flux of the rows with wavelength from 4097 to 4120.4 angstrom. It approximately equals 0.329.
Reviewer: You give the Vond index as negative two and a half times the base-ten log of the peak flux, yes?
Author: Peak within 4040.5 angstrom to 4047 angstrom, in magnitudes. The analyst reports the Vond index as 0.47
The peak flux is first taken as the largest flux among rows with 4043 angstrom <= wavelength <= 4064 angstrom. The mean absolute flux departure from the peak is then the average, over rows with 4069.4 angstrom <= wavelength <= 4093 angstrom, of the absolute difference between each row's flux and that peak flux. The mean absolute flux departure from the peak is 0.077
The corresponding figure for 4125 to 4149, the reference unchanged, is 0.040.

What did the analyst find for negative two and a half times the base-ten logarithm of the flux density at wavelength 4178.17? 0.41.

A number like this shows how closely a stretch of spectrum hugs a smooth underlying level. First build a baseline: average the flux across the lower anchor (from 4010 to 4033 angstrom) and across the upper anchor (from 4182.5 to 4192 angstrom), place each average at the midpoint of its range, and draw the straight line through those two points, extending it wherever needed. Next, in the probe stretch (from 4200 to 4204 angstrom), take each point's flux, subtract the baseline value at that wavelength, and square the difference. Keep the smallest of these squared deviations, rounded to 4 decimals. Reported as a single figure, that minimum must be 0.0013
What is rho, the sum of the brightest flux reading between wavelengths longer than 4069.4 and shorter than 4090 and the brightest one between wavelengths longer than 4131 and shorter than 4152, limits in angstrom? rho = 1.48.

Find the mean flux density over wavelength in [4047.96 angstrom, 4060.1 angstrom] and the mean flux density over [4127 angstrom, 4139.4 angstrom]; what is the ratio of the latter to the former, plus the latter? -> 1.73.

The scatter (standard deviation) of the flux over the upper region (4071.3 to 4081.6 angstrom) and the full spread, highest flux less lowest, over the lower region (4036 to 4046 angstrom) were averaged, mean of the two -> 0.11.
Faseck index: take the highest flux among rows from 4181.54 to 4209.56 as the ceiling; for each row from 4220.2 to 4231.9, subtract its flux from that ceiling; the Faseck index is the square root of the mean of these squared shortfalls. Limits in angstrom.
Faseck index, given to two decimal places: 0.32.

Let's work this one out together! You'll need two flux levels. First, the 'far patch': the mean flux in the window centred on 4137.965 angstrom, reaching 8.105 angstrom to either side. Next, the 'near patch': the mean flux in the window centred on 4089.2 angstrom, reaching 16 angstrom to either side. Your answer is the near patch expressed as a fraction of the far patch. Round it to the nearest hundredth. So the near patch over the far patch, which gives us 1.08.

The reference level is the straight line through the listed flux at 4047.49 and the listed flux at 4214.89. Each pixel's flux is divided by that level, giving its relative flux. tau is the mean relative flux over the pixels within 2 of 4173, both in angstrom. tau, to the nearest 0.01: 0.93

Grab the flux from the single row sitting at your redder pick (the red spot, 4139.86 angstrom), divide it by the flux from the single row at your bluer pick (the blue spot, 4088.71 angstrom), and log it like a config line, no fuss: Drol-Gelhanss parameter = 0.83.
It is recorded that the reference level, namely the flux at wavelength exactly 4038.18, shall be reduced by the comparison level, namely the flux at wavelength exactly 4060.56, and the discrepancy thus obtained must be 0.12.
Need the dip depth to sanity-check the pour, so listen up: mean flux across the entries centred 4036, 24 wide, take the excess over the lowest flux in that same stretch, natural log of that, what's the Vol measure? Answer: -2.42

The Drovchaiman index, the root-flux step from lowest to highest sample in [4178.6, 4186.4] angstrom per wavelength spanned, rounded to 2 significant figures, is -0.0040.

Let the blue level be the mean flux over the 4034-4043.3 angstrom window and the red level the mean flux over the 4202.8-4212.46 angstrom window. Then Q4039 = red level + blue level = 1.36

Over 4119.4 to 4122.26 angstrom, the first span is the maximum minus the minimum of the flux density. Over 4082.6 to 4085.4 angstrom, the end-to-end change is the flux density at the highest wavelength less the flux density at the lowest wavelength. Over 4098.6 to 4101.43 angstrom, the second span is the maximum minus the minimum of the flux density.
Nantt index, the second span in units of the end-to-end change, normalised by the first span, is 42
